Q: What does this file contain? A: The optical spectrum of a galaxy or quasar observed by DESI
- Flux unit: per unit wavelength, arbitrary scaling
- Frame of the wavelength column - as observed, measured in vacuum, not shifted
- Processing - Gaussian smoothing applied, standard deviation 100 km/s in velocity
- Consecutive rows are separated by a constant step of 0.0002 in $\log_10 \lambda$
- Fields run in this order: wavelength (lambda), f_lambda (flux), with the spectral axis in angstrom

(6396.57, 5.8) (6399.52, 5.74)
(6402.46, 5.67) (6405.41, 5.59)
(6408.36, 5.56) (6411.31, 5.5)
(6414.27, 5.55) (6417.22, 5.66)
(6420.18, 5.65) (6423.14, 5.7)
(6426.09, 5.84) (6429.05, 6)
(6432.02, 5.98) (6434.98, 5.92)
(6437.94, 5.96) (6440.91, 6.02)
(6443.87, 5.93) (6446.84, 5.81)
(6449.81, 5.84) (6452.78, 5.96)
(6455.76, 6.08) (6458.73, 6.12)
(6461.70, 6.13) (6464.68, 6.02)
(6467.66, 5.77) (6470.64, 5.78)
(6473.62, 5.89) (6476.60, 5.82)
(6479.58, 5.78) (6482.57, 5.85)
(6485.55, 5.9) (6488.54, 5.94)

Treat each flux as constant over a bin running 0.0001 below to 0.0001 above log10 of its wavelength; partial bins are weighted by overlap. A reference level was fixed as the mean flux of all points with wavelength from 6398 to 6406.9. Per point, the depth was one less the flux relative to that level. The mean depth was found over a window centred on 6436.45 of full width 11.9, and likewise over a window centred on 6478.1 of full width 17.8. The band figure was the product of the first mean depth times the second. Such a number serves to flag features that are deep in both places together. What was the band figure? 0.0016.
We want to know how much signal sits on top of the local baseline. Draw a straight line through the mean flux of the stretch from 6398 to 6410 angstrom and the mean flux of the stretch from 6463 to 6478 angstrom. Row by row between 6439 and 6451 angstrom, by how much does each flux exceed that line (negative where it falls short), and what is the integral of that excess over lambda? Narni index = 1.5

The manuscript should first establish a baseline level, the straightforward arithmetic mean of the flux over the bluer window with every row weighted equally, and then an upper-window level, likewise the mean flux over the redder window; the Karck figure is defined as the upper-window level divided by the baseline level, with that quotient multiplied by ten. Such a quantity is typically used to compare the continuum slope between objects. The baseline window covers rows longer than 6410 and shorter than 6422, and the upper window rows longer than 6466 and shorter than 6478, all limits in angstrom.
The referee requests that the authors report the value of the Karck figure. 10.4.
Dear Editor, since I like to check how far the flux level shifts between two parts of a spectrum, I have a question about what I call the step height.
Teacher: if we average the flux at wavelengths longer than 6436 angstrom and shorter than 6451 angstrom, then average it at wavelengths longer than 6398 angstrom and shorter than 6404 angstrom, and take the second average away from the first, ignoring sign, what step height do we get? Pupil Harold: 0.21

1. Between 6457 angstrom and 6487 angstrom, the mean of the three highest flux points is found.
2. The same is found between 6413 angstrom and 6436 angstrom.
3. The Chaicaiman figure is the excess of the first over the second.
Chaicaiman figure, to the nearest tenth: 0.1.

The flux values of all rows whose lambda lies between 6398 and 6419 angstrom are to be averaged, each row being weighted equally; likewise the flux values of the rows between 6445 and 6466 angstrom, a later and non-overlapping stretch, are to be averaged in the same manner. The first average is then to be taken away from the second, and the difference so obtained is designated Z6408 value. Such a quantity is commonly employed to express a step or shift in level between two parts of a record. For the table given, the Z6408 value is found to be 0.4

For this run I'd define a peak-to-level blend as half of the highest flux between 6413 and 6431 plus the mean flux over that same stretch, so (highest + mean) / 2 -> 5.87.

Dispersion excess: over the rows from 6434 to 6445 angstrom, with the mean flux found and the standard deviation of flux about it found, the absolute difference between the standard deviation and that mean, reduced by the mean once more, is -0.04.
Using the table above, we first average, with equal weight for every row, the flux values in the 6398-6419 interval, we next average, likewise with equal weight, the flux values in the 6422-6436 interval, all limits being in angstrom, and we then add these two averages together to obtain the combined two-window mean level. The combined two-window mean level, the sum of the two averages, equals 11.5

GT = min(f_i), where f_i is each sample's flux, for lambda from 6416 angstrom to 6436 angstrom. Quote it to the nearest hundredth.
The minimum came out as 5.65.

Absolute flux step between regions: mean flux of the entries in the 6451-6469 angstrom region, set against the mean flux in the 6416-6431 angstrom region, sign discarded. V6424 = 0.24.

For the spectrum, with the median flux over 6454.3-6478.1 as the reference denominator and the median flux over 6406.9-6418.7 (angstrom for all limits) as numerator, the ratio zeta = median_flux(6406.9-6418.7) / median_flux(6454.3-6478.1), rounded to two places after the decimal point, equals 0.93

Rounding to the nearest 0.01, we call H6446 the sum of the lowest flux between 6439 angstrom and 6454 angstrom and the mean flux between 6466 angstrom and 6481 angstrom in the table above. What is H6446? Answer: 11.62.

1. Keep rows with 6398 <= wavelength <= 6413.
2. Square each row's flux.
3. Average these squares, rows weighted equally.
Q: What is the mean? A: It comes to 31.5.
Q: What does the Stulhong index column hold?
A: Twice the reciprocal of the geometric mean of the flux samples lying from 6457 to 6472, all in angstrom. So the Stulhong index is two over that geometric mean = 0.335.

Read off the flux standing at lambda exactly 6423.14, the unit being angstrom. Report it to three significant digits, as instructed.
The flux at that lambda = 5.70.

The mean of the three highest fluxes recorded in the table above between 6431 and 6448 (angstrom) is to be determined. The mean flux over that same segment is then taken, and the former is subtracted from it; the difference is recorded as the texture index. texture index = -0.05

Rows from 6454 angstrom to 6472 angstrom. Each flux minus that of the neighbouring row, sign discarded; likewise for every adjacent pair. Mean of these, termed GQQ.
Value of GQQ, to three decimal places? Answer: 0.084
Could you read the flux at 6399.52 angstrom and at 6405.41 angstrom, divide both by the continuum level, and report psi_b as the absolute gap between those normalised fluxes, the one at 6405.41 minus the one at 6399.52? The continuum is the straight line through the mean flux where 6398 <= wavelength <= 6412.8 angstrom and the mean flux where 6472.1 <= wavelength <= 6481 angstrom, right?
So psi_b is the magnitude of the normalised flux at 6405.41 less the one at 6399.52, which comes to 0.030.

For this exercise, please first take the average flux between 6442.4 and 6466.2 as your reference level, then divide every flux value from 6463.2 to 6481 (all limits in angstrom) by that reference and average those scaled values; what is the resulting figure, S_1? 0.98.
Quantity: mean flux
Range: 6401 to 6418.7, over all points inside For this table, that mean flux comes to 5.59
